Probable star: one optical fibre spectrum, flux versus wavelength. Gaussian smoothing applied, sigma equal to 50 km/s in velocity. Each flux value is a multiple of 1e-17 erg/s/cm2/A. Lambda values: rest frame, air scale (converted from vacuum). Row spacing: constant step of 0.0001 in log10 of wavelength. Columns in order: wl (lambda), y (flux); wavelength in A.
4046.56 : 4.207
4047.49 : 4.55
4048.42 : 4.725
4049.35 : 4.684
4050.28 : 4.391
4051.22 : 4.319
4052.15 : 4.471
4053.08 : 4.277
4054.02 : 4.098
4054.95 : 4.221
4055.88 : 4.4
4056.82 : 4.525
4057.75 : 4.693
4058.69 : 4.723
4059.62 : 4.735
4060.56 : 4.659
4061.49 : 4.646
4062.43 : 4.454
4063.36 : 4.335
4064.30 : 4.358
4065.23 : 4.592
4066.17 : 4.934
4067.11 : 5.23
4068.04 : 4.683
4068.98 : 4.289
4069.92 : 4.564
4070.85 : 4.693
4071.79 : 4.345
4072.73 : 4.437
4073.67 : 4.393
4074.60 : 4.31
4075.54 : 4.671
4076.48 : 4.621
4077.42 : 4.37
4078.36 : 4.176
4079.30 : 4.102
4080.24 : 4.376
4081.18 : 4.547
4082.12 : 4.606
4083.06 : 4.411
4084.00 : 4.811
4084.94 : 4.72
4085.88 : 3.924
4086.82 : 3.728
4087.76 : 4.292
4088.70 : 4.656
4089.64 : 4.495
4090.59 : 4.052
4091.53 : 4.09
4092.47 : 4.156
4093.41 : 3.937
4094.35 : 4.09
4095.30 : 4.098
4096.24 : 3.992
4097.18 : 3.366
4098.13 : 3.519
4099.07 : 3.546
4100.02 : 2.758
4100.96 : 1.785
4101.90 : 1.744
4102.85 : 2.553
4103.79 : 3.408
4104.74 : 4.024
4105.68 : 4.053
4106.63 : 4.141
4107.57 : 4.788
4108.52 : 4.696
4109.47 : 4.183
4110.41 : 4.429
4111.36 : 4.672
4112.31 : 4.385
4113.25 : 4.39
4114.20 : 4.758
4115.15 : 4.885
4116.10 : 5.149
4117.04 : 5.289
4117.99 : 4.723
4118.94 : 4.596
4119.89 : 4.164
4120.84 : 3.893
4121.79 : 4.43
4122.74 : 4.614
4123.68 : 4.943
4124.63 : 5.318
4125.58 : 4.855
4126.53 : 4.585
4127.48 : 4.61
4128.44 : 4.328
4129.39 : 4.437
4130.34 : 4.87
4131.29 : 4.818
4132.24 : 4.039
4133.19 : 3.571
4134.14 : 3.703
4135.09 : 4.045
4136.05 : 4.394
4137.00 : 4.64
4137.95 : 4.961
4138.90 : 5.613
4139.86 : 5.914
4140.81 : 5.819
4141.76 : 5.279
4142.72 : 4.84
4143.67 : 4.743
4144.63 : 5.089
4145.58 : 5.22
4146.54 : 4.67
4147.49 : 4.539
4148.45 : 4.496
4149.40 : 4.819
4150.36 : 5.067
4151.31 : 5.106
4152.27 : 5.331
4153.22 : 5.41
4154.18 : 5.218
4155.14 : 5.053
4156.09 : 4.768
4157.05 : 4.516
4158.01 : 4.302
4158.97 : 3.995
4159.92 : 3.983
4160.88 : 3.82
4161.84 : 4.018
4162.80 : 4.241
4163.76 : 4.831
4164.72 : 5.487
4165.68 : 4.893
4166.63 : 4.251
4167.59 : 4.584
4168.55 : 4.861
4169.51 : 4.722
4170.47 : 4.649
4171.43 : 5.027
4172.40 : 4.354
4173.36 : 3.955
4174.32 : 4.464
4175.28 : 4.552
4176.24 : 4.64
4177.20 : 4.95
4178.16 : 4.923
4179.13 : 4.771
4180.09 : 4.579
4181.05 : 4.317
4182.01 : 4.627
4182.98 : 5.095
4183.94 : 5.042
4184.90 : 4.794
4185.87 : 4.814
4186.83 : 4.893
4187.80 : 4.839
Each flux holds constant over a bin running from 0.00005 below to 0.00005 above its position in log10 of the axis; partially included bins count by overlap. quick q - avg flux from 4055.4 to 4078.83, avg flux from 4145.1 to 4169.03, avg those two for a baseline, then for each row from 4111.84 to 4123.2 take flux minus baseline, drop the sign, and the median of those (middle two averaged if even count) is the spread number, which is 0.24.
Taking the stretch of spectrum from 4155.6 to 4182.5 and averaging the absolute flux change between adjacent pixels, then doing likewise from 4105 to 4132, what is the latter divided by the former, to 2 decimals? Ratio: 0.93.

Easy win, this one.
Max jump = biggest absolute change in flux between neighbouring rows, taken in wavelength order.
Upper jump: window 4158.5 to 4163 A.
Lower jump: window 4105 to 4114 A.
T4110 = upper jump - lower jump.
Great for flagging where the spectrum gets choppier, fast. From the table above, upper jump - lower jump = -0.42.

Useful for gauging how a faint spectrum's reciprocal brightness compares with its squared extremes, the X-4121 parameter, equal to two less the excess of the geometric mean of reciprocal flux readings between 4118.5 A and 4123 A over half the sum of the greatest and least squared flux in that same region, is 20.0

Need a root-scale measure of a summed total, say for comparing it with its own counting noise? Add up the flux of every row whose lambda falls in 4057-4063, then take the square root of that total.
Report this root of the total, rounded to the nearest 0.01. 5.28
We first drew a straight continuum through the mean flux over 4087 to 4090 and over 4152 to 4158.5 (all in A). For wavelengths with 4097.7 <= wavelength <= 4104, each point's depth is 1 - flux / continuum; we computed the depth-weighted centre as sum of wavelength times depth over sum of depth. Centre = 4101.2 A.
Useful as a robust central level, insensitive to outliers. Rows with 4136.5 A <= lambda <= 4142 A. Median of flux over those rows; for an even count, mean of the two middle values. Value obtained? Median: 5.45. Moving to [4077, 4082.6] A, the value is 4.37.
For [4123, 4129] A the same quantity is 4.73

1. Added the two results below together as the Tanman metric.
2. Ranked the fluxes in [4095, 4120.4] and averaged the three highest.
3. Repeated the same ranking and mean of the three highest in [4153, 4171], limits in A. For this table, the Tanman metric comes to 10.5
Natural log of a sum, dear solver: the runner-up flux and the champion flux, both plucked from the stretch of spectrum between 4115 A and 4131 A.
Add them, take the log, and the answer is 2.36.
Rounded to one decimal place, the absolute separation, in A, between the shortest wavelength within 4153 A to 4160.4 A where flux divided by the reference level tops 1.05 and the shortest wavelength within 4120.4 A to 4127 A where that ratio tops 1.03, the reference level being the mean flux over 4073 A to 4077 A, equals 29.5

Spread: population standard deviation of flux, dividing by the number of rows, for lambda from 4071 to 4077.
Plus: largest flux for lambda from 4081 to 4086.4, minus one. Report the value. 3.9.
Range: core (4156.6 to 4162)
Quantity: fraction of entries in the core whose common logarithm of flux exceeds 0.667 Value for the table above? 0.0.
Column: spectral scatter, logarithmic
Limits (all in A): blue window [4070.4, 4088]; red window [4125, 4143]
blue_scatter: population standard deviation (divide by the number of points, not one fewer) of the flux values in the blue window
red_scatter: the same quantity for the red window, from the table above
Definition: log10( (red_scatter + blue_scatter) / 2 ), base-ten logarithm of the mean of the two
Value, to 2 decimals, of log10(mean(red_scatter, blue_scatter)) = -0.35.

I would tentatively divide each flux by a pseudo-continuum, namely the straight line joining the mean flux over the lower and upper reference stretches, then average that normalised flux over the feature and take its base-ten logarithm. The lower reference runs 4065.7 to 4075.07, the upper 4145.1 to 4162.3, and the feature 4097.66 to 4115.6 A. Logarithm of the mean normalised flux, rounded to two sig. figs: -0.083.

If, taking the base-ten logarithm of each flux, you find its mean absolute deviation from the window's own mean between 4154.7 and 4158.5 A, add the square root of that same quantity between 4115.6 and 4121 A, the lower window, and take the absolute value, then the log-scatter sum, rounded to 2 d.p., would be 0.22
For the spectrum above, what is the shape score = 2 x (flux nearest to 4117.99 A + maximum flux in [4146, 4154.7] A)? 20.3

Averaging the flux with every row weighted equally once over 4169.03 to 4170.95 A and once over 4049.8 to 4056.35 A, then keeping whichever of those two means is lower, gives 4.31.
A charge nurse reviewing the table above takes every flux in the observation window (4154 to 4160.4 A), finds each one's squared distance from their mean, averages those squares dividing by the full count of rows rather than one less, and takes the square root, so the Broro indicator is 0.45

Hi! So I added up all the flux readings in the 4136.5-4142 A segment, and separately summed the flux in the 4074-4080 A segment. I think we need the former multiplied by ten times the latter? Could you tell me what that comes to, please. 8459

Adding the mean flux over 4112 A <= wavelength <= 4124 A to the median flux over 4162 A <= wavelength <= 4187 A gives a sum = 9.38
